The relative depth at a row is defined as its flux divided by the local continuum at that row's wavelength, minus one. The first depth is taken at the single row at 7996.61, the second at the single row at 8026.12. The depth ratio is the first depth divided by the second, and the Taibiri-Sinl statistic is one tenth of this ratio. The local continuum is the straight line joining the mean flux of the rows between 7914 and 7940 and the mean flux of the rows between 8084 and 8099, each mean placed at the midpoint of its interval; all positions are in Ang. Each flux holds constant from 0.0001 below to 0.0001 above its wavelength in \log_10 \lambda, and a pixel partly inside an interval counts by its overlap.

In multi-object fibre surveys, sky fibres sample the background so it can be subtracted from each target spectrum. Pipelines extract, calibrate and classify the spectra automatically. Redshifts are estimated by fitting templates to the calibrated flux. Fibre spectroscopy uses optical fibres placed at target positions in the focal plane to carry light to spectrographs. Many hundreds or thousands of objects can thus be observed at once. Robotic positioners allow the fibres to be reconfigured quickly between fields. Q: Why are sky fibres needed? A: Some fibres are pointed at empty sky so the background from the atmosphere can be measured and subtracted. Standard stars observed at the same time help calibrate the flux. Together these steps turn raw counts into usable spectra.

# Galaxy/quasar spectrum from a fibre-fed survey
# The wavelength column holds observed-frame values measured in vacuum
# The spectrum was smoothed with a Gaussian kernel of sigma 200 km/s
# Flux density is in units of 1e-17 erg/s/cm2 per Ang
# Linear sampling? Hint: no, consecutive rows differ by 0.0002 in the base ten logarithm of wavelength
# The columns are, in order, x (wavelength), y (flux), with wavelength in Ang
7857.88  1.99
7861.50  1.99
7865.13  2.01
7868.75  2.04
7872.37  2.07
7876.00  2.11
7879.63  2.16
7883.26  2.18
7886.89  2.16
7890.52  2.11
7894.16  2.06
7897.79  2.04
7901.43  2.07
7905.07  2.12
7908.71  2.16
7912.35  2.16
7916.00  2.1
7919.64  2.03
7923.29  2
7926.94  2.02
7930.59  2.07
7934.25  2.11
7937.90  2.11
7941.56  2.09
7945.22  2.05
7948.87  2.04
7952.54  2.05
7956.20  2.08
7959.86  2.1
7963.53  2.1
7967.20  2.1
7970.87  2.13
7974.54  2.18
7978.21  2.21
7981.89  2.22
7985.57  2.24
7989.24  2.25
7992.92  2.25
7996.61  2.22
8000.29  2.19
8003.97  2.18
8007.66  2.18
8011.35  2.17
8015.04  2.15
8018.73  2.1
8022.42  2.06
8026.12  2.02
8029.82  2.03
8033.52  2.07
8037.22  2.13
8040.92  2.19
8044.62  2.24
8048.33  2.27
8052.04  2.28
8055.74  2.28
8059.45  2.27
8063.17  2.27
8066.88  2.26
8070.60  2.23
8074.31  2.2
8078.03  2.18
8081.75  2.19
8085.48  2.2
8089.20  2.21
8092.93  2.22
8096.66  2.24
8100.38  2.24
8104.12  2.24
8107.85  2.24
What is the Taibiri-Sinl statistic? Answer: -0.07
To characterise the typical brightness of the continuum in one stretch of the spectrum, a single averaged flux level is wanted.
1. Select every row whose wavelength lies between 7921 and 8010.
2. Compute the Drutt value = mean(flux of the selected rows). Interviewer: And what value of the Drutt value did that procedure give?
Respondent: 2.13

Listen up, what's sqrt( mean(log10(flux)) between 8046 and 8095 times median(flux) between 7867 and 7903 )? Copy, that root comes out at 0.854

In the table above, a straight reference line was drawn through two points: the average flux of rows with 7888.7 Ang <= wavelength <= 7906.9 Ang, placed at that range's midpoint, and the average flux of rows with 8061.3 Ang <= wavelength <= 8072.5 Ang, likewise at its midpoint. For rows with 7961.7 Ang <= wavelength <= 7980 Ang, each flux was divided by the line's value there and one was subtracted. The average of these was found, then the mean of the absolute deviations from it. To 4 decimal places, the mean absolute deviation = 0.0168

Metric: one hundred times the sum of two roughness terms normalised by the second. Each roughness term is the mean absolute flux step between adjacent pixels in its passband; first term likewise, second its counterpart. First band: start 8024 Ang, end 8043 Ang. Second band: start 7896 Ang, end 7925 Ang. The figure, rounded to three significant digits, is 206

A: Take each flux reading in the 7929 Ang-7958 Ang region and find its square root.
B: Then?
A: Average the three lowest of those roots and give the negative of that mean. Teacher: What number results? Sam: -1.43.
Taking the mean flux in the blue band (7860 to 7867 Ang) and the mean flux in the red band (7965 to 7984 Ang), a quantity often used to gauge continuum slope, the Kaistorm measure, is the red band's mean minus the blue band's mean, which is 0.17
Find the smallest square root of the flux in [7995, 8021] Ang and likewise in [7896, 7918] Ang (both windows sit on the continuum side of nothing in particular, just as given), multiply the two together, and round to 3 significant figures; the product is 2.07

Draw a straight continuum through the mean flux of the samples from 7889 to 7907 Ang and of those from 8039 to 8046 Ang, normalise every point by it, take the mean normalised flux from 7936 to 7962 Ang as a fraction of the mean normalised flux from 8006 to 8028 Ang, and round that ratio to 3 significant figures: 1.01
